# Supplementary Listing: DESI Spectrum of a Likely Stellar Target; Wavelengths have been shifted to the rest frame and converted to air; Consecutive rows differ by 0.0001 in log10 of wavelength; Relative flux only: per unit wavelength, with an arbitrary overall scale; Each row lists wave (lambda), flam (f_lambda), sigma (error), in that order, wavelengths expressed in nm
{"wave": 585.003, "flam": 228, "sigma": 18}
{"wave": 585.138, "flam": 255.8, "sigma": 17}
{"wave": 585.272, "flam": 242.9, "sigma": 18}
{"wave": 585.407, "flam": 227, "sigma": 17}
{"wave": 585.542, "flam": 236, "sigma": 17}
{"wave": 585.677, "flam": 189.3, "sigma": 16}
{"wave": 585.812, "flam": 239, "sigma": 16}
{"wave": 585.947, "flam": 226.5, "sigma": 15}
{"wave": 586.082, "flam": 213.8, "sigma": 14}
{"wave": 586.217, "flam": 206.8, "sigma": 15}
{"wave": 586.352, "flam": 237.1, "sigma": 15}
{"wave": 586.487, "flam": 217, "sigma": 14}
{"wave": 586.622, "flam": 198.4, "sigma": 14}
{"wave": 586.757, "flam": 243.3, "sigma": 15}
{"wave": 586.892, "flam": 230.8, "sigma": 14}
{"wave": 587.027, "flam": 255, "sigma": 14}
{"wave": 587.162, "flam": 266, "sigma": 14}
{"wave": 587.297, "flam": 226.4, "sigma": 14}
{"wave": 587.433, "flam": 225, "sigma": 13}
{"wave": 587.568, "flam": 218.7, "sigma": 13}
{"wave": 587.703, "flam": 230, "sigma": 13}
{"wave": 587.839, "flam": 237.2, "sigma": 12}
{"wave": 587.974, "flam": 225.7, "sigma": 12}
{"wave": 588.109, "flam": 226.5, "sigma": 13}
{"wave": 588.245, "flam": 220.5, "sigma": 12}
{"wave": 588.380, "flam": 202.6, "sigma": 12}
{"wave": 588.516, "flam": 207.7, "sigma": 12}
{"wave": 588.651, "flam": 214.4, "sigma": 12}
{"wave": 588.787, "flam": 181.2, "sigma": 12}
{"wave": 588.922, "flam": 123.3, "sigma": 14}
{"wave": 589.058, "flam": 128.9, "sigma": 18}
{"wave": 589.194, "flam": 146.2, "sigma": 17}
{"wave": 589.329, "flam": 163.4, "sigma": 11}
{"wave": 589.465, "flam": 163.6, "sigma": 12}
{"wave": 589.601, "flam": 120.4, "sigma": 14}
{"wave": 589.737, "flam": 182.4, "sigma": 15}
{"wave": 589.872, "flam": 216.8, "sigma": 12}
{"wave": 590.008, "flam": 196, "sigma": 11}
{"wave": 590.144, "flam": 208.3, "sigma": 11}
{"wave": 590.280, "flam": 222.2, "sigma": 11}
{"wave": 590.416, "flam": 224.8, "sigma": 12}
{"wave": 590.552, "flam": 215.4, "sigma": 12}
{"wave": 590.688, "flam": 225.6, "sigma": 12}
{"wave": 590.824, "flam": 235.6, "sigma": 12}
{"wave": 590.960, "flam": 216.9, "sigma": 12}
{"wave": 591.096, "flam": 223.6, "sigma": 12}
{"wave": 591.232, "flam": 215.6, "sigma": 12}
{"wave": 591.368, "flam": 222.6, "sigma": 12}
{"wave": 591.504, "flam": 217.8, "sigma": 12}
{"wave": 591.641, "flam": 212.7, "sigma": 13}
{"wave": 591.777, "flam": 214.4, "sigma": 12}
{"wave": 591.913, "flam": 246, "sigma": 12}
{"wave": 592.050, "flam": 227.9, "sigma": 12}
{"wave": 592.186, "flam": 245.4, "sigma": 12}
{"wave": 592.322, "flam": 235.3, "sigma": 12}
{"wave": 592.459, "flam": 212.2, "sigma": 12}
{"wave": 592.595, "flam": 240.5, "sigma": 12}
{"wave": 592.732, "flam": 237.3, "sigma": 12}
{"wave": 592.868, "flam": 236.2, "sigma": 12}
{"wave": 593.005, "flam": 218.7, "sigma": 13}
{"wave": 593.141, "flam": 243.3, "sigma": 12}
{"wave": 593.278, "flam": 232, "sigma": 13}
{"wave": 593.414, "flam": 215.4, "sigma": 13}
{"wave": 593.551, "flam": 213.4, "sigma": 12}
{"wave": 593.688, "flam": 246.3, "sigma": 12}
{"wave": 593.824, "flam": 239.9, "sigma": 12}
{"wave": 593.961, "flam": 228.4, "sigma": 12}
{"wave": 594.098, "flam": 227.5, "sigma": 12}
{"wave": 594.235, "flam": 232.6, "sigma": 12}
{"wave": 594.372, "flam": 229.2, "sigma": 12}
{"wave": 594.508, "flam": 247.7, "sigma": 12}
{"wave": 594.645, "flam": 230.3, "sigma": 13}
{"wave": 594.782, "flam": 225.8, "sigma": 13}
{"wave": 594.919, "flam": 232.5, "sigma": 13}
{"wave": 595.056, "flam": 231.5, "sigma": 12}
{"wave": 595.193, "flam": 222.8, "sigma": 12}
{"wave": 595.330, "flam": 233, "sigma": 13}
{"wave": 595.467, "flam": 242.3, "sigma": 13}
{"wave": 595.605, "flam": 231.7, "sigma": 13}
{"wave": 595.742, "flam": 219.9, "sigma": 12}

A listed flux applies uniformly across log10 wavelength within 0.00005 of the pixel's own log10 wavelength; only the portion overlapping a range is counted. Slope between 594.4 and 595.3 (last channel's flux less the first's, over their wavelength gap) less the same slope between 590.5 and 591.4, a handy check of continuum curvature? -45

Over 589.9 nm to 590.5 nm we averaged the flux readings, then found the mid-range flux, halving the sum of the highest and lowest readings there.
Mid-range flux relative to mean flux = 0.99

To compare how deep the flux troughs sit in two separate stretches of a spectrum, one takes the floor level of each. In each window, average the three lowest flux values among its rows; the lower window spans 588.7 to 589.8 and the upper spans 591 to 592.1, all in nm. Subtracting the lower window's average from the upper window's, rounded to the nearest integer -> 90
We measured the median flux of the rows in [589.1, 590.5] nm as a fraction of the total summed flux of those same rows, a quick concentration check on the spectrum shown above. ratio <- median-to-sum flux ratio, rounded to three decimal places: 0.103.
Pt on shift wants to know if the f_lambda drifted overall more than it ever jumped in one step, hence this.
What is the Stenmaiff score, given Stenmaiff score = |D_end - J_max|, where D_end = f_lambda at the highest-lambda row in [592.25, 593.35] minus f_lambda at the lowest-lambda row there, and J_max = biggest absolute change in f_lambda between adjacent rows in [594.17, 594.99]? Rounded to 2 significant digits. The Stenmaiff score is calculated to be 22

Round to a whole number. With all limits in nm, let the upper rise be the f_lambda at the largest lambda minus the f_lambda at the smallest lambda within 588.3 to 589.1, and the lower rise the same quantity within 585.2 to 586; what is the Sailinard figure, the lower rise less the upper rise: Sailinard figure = 57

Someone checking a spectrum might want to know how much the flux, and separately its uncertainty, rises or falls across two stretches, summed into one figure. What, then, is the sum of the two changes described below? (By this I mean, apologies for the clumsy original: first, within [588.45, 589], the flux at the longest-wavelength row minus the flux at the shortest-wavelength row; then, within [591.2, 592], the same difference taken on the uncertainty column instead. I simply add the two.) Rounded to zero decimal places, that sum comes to -84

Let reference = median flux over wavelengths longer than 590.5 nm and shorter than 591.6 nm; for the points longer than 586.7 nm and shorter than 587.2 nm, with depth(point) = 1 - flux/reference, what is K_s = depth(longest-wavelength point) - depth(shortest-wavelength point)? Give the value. -0.10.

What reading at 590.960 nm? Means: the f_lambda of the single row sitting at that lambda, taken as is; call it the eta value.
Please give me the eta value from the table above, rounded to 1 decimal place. 216.9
